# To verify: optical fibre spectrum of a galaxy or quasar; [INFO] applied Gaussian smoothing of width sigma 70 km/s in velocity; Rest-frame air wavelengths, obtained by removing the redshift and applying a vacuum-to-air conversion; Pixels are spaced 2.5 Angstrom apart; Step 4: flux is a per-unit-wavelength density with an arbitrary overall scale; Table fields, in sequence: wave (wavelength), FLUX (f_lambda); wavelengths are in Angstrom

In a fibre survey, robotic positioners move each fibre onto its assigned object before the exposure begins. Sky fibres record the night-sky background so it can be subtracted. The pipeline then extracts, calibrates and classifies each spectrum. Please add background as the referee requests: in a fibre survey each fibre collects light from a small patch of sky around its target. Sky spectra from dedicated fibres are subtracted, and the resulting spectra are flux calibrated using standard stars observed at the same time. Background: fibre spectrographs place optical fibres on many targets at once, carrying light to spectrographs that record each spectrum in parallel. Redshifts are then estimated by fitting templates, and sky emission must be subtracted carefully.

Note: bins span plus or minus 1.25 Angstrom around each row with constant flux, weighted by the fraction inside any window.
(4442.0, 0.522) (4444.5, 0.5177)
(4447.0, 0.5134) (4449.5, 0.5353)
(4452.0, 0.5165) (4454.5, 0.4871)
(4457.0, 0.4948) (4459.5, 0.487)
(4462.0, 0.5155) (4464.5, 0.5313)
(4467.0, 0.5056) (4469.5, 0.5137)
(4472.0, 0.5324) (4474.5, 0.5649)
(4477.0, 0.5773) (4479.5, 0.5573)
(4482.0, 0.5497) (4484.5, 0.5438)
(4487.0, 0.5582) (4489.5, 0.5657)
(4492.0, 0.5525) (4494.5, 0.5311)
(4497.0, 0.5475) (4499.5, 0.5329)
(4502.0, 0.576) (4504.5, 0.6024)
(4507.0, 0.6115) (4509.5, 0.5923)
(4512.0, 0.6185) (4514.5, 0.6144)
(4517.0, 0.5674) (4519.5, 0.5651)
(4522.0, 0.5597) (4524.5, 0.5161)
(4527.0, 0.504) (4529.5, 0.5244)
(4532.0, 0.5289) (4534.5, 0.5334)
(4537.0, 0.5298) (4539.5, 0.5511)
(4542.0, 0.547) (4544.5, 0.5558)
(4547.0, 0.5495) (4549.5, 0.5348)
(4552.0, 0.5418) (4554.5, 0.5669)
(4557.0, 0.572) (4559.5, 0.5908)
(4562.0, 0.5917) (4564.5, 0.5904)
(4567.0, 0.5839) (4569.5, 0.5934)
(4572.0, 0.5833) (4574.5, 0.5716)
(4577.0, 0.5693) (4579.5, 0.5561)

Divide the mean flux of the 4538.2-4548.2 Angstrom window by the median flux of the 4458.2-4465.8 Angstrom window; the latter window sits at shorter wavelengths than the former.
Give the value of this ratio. 1.07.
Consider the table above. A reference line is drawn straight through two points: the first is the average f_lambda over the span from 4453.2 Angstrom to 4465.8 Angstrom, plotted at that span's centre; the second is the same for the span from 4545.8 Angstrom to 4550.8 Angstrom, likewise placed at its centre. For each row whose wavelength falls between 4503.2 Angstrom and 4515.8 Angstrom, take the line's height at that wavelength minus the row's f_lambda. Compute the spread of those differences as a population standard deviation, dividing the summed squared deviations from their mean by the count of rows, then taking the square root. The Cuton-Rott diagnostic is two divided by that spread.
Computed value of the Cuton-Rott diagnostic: 228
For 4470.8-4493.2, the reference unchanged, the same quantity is 161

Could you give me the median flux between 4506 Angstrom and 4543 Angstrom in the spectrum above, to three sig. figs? 0.551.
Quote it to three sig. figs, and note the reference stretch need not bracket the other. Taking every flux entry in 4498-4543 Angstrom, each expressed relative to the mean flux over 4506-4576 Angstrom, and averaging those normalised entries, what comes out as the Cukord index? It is 0.993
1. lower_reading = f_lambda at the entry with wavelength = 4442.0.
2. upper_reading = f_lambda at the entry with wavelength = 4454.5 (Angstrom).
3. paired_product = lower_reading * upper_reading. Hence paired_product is 0.254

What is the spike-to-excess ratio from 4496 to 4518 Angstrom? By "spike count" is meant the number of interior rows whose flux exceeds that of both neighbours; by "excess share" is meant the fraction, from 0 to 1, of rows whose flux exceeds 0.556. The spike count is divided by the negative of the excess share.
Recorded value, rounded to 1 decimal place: -2.6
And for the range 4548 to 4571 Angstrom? -1.3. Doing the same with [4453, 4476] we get -18.0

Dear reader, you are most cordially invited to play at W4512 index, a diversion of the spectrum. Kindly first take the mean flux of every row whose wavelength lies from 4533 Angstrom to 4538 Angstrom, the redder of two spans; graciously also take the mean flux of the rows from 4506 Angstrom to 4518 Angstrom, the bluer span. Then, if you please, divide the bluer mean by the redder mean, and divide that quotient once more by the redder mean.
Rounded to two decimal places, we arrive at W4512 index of 2.13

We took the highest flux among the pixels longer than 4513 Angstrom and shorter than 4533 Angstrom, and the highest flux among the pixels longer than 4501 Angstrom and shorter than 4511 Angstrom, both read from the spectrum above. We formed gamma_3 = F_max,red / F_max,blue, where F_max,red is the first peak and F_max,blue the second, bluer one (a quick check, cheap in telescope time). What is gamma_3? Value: 1.00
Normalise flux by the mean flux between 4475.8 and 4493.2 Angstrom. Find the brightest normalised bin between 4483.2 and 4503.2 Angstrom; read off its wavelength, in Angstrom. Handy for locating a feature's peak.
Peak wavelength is 4502.0 Angstrom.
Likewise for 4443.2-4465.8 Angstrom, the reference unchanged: 4449.5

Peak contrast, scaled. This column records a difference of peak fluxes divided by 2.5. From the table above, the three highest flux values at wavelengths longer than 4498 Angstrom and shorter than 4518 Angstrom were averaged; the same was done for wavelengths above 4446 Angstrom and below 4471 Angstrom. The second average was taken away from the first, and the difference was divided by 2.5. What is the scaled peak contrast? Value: 0.035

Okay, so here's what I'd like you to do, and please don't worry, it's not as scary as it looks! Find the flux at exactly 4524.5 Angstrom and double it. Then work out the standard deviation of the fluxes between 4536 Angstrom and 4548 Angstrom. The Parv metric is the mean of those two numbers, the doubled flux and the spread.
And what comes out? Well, 0.521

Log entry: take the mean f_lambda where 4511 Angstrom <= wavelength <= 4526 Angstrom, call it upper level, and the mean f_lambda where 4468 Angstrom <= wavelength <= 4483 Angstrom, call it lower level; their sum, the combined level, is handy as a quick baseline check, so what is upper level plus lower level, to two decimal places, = 1.12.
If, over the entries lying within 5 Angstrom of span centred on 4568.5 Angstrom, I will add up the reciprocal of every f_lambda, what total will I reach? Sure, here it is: 3.4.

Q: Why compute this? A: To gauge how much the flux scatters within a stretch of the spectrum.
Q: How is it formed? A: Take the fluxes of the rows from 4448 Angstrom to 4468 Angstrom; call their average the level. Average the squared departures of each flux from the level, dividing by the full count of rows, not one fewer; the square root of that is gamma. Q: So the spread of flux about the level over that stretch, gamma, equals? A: 0.018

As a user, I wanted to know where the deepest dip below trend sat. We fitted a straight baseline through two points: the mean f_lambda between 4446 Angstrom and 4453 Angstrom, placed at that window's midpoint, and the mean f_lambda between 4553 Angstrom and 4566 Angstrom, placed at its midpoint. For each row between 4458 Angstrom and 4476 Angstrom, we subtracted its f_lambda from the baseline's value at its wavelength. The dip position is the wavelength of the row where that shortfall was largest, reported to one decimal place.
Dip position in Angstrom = 4459.5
